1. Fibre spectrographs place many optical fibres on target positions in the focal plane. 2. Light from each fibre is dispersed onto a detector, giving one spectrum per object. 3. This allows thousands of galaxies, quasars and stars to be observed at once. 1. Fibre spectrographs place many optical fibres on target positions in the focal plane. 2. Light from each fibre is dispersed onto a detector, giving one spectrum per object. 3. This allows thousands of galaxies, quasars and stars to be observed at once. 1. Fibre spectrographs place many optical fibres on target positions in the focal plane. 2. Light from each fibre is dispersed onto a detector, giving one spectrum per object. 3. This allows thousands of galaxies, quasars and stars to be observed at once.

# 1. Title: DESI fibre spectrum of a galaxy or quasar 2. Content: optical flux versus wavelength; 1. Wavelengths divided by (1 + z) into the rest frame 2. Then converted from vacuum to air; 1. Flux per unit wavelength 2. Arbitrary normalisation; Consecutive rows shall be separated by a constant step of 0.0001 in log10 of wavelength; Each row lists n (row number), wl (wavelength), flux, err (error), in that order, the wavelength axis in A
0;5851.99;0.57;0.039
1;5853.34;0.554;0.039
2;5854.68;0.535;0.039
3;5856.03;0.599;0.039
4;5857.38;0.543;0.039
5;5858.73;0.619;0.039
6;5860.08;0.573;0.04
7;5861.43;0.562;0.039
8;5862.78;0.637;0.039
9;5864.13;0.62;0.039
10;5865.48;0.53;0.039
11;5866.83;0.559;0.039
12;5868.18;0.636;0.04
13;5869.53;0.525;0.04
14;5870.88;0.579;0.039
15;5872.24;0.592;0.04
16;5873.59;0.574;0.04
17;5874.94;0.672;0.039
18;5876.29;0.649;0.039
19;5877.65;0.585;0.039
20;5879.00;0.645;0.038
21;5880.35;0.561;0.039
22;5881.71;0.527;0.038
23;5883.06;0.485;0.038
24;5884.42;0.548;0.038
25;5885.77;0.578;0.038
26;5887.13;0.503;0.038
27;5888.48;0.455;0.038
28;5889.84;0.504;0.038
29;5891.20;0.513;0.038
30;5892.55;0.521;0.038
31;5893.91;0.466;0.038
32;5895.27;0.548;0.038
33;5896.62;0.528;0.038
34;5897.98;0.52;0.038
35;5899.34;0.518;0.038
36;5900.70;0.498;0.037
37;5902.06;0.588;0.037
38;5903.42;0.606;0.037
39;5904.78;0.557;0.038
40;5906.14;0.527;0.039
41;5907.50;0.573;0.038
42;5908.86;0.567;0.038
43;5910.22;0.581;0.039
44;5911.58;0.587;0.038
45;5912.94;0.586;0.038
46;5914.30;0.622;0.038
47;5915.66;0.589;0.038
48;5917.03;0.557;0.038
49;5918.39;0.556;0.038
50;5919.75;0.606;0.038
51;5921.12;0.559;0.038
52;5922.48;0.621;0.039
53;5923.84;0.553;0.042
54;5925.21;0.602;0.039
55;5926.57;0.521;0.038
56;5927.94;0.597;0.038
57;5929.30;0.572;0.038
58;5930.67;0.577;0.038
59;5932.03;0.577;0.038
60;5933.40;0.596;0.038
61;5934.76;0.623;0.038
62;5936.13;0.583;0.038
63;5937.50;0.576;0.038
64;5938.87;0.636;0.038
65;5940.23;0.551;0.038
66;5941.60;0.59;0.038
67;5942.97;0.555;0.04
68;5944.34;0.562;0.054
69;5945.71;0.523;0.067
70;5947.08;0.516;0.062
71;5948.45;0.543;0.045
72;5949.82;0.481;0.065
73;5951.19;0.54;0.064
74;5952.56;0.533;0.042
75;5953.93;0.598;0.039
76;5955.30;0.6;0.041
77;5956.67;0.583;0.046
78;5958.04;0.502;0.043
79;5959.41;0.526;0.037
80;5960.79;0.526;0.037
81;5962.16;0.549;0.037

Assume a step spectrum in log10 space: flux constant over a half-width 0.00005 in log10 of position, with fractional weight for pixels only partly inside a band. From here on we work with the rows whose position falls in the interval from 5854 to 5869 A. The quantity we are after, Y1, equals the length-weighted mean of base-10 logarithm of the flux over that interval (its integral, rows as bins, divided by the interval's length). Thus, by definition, -0.236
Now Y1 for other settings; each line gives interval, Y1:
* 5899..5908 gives -0.258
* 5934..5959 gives -0.253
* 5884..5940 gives -0.252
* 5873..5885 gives -0.236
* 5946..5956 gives -0.266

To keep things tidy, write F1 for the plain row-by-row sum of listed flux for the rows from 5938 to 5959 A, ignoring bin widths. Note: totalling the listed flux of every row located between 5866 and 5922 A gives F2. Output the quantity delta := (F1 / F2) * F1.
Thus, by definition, 3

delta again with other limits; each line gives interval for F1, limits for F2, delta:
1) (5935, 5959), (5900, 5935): 6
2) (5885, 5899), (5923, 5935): 5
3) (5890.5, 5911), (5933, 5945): 12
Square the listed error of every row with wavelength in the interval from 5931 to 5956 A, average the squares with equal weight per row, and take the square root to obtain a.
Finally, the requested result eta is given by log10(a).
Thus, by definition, -1.33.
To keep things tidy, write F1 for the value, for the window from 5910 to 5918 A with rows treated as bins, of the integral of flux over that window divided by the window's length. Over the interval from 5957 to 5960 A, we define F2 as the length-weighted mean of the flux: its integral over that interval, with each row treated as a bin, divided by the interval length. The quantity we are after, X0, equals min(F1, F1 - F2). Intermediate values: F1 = 0.586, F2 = 0.52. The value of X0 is 0.064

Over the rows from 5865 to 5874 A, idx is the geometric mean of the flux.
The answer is 0.570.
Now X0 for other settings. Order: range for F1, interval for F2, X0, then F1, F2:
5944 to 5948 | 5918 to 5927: -0.045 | 0.531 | 0.58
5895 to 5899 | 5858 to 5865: -0.070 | 0.530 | 0.60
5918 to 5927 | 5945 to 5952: 0.055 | 0.576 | 0.52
